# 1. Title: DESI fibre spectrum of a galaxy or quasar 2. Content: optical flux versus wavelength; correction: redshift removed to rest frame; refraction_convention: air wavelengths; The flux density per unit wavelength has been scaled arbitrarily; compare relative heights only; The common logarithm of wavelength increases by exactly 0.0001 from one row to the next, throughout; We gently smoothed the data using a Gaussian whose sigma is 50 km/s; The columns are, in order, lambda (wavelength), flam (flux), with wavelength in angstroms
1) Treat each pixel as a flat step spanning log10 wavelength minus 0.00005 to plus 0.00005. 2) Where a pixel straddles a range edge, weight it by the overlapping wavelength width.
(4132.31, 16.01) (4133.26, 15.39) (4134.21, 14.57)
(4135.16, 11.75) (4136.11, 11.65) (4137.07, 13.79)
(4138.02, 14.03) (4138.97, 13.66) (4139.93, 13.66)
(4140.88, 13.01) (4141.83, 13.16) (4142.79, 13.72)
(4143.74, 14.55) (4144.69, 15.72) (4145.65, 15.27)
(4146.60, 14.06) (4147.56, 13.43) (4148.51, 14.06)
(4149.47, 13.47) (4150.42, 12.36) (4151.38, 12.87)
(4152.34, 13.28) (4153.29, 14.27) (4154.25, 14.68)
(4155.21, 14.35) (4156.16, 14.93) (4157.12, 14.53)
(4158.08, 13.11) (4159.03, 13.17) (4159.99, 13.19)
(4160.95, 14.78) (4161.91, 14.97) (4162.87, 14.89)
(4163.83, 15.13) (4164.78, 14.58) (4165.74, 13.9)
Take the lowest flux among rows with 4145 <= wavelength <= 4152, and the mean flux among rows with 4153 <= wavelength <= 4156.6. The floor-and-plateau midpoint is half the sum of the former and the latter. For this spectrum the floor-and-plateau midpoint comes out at 13.46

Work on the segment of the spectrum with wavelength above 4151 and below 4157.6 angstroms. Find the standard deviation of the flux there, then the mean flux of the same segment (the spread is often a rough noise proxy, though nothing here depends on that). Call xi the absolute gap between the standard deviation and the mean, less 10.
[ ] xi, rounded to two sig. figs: 3.4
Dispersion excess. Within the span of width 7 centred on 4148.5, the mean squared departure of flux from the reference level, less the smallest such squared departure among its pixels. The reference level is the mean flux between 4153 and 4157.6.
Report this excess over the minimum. 1.3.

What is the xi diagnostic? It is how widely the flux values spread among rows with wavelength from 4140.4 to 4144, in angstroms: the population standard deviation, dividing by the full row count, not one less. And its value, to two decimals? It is 0.60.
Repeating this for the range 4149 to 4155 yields 0.79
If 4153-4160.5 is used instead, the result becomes 0.70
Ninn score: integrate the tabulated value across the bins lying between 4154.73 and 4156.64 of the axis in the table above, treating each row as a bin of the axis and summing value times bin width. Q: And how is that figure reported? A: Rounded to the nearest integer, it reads 28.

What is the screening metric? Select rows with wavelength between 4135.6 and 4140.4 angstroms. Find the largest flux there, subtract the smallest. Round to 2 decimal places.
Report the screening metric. 2.38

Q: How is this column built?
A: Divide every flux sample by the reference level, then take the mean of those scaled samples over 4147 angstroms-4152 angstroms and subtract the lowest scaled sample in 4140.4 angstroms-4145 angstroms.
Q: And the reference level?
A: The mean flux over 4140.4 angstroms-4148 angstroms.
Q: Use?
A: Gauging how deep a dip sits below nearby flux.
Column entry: 0.016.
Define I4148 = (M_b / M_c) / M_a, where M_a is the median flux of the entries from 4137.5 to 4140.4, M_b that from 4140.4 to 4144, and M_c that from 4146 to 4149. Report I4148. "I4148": 0.0700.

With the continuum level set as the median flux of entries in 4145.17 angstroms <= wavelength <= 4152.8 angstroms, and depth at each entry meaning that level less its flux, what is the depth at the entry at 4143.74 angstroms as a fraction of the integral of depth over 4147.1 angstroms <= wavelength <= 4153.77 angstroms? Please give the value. -2.8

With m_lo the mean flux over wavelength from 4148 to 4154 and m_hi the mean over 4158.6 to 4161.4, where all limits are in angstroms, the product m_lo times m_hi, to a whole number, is 184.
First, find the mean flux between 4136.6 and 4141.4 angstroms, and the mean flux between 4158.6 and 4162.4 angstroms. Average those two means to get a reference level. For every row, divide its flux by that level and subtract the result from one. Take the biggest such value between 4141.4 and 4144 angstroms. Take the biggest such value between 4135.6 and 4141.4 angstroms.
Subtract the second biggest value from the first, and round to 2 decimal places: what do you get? -0.11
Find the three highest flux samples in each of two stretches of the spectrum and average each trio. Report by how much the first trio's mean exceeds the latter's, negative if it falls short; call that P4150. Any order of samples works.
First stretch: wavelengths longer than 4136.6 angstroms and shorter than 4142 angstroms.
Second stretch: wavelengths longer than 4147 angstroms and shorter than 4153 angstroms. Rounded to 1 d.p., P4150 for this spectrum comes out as 0.2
